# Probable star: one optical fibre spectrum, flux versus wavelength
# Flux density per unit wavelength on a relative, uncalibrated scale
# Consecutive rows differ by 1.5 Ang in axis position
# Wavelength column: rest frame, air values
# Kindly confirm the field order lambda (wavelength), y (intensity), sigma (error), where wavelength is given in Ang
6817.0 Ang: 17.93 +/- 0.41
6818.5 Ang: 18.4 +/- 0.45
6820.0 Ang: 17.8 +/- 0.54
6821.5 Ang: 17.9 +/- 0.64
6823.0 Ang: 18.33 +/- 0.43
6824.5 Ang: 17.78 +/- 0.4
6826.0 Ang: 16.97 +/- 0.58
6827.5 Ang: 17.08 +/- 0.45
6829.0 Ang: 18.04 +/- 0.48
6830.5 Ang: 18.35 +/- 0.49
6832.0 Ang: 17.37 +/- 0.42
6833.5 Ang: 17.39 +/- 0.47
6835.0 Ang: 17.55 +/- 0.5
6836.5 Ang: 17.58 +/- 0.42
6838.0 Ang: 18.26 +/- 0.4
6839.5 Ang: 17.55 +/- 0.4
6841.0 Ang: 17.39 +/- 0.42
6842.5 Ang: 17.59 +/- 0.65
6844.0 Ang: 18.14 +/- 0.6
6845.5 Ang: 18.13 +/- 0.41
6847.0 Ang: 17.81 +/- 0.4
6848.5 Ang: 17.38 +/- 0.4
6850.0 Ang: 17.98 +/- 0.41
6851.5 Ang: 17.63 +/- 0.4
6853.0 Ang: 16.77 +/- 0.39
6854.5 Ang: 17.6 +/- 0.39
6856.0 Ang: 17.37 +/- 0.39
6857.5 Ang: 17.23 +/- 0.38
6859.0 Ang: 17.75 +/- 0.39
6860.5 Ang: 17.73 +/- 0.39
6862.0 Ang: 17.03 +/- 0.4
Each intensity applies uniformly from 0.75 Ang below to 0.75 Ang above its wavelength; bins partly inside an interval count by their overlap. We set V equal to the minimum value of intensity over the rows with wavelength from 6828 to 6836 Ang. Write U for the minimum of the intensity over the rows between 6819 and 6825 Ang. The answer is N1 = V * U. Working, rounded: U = 17.78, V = 17.37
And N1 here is 309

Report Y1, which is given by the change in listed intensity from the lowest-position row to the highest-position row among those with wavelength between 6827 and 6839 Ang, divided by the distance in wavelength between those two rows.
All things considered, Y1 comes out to 0.11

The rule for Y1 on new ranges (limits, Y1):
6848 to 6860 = 0.04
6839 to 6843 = 0.01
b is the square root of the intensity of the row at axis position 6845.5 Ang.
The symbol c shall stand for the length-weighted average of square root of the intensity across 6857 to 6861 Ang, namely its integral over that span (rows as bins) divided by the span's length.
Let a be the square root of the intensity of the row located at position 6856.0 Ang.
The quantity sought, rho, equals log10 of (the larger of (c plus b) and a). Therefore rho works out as 0.927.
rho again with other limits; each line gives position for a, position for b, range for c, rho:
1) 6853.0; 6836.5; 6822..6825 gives 0.926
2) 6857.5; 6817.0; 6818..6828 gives 0.927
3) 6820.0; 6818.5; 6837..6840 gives 0.930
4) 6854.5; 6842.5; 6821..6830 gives 0.924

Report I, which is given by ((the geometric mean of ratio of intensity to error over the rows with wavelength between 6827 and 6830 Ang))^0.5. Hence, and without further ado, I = 6.15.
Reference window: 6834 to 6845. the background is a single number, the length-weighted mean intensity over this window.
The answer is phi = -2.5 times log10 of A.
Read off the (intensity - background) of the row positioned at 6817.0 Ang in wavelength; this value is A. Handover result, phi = 1.7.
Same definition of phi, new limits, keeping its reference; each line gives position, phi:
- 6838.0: 0.7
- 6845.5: 1.0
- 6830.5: 0.5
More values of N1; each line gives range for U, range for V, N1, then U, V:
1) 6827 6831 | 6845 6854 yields 286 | 17.08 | 16.77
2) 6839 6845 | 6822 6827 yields 295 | 17.39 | 16.97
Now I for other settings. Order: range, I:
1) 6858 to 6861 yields 6.74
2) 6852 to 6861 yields 6.69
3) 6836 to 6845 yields 6.13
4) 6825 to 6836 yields 6.03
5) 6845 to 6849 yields 6.64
